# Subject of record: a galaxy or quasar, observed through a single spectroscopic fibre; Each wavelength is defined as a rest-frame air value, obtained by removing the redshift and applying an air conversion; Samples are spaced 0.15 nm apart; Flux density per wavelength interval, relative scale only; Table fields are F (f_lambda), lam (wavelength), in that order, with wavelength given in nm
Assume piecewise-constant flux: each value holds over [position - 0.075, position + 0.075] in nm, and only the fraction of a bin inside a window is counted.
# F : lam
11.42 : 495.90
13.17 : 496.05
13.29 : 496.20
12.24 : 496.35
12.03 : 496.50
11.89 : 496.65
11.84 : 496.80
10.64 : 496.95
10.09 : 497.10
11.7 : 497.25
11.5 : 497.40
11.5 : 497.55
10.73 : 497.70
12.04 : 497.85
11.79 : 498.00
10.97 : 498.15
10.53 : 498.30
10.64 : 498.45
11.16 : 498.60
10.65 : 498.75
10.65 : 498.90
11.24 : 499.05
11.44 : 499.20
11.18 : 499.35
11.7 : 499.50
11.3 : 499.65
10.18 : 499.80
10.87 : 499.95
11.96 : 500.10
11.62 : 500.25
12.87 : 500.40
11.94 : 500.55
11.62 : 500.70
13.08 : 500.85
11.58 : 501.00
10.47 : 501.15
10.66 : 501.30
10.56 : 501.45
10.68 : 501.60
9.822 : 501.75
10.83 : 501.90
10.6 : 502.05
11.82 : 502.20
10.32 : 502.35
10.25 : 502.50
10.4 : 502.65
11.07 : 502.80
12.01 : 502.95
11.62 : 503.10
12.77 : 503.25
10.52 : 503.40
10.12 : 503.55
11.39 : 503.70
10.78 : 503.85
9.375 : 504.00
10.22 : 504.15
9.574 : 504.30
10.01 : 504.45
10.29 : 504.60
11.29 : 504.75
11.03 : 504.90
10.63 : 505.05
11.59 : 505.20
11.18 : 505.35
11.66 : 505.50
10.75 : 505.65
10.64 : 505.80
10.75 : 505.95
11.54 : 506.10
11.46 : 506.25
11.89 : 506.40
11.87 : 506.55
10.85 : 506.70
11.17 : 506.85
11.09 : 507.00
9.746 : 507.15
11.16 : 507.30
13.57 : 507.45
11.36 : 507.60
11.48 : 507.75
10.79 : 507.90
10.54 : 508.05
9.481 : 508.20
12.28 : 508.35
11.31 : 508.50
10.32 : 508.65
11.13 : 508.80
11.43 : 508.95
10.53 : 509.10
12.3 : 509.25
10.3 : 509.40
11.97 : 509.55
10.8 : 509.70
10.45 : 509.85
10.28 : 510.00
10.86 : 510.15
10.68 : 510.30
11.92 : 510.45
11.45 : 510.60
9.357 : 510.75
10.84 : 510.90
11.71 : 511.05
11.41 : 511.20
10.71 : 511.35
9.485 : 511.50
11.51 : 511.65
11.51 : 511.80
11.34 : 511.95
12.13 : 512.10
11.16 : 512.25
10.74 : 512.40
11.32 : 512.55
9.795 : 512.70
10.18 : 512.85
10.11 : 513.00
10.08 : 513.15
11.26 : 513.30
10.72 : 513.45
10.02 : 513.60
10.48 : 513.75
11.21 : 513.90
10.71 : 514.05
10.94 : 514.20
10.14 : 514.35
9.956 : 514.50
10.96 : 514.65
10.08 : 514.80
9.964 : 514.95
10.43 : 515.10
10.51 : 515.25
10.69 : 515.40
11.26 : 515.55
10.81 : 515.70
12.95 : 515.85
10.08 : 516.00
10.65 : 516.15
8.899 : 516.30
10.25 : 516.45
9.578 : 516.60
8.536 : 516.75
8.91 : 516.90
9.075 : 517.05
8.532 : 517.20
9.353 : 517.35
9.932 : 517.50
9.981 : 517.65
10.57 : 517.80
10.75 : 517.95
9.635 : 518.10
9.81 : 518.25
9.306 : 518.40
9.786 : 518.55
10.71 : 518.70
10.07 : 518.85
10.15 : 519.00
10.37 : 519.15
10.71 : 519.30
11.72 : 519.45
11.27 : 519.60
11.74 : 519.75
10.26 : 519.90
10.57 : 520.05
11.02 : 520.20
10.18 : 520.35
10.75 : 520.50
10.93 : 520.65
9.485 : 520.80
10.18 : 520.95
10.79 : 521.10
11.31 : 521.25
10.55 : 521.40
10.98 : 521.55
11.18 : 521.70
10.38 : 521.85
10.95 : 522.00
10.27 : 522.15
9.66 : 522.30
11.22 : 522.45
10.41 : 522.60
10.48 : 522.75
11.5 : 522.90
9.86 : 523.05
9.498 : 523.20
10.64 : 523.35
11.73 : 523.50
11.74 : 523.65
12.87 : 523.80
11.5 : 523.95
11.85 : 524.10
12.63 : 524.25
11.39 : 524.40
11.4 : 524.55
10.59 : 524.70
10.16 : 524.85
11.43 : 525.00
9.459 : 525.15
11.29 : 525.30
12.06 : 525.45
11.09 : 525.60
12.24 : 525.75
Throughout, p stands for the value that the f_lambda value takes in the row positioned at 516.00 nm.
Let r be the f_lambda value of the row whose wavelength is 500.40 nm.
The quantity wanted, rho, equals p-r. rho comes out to -2.8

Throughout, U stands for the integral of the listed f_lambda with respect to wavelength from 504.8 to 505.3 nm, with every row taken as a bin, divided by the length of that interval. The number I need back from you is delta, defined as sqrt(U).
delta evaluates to 3.33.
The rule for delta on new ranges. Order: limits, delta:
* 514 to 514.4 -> 3.26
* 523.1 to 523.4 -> 3.16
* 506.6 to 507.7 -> 3.36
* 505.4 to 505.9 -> 3.32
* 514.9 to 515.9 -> 3.30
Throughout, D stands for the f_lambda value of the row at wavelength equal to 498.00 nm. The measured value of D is 11.79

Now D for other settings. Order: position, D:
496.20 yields 13.29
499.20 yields 11.44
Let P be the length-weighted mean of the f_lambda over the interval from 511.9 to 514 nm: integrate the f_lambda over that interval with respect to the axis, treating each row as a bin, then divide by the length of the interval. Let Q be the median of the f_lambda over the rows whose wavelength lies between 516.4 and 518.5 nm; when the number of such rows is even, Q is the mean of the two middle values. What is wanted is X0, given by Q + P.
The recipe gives 20.4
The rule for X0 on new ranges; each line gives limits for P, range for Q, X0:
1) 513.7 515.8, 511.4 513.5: 21.6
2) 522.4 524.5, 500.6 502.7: 21.9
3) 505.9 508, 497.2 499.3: 22.5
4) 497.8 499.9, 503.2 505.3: 21.7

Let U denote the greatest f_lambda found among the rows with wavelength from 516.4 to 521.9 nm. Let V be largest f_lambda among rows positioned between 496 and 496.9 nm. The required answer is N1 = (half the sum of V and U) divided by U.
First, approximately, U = 11.74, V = 13.29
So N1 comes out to 1.07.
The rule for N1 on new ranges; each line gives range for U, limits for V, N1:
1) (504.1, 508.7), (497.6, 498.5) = 0.94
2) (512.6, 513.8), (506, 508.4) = 1.10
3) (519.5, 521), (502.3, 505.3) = 1.04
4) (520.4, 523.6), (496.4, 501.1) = 1.06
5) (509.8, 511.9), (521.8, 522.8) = 0.97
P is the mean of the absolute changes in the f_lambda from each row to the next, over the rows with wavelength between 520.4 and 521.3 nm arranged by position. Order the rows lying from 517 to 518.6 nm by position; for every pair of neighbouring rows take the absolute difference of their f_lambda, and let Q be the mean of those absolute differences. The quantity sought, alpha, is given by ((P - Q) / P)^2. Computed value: 0.07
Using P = 0.69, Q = 0.50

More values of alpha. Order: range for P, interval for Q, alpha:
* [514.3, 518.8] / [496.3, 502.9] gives 0.02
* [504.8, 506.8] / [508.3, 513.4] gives 0.65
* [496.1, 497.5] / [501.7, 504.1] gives 0.17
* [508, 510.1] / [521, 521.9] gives 0.28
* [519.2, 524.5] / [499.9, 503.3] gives 0.00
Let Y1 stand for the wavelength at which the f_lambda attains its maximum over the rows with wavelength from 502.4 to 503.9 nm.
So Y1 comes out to 503.25 nm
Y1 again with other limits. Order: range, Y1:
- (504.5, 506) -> 505.50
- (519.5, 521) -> 519.75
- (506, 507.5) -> 507.45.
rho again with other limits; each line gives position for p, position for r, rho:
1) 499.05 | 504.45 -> 1.2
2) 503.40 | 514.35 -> 0.4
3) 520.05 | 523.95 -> -0.9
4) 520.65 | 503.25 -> -1.8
